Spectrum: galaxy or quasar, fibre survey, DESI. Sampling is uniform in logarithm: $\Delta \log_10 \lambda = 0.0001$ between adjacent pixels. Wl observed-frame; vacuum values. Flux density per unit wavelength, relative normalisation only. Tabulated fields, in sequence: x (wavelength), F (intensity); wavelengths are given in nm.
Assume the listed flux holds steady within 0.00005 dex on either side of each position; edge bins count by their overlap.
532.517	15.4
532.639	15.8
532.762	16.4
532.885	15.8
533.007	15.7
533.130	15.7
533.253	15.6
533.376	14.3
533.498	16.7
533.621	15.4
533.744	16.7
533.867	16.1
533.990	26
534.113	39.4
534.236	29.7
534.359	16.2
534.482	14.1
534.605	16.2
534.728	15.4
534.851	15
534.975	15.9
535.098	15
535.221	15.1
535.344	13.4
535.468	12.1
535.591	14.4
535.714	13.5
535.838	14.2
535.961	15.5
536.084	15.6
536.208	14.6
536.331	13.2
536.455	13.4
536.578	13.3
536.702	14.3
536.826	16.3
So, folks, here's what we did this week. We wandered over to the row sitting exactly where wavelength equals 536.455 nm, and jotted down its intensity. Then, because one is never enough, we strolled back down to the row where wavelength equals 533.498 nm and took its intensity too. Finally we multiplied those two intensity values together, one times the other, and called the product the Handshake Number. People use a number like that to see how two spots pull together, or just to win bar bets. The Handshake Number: 224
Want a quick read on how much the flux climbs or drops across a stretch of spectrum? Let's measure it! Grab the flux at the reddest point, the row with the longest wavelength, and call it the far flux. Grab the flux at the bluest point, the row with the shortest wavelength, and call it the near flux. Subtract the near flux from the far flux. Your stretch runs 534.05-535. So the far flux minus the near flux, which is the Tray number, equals -23.5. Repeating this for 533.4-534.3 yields 13.0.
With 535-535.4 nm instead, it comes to -1.6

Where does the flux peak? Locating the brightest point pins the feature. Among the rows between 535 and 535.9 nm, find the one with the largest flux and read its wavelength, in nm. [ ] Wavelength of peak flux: 535.221 nm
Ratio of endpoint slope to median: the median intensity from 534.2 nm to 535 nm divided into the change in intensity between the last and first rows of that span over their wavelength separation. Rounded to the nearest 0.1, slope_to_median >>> -1.2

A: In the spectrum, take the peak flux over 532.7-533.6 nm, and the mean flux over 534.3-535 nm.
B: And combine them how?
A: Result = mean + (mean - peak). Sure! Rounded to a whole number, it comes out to 14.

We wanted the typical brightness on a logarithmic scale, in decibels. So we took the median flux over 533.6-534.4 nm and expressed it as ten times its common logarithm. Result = 12.2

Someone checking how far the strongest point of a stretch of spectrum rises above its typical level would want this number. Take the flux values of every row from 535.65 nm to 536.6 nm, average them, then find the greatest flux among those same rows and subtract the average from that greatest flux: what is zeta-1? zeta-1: 1.4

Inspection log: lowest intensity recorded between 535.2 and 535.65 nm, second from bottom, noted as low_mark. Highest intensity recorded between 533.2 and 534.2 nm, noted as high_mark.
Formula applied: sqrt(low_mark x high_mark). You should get 23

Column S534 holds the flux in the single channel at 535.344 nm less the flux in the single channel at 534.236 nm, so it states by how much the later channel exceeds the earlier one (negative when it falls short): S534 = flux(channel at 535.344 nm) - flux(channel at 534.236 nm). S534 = -16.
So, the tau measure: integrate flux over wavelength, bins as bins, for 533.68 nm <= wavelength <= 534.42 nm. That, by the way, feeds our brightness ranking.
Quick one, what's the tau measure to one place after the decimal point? 17.7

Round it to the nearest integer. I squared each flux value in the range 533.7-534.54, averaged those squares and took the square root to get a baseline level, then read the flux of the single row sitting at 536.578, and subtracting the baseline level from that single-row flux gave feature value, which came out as -11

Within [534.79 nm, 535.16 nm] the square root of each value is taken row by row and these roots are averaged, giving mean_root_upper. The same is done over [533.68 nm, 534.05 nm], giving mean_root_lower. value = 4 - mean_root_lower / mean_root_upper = 2.88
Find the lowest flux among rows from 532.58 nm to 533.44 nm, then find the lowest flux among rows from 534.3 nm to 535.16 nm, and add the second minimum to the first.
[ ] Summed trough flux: 28.4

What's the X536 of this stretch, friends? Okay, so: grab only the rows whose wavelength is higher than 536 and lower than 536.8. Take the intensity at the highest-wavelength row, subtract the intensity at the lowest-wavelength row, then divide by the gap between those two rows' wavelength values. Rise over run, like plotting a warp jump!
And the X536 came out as -2.1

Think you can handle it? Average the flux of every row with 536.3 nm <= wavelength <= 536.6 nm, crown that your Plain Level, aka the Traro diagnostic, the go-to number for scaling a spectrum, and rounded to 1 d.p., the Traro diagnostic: 13.3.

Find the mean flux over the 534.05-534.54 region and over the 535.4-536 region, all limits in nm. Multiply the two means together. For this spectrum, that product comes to 346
